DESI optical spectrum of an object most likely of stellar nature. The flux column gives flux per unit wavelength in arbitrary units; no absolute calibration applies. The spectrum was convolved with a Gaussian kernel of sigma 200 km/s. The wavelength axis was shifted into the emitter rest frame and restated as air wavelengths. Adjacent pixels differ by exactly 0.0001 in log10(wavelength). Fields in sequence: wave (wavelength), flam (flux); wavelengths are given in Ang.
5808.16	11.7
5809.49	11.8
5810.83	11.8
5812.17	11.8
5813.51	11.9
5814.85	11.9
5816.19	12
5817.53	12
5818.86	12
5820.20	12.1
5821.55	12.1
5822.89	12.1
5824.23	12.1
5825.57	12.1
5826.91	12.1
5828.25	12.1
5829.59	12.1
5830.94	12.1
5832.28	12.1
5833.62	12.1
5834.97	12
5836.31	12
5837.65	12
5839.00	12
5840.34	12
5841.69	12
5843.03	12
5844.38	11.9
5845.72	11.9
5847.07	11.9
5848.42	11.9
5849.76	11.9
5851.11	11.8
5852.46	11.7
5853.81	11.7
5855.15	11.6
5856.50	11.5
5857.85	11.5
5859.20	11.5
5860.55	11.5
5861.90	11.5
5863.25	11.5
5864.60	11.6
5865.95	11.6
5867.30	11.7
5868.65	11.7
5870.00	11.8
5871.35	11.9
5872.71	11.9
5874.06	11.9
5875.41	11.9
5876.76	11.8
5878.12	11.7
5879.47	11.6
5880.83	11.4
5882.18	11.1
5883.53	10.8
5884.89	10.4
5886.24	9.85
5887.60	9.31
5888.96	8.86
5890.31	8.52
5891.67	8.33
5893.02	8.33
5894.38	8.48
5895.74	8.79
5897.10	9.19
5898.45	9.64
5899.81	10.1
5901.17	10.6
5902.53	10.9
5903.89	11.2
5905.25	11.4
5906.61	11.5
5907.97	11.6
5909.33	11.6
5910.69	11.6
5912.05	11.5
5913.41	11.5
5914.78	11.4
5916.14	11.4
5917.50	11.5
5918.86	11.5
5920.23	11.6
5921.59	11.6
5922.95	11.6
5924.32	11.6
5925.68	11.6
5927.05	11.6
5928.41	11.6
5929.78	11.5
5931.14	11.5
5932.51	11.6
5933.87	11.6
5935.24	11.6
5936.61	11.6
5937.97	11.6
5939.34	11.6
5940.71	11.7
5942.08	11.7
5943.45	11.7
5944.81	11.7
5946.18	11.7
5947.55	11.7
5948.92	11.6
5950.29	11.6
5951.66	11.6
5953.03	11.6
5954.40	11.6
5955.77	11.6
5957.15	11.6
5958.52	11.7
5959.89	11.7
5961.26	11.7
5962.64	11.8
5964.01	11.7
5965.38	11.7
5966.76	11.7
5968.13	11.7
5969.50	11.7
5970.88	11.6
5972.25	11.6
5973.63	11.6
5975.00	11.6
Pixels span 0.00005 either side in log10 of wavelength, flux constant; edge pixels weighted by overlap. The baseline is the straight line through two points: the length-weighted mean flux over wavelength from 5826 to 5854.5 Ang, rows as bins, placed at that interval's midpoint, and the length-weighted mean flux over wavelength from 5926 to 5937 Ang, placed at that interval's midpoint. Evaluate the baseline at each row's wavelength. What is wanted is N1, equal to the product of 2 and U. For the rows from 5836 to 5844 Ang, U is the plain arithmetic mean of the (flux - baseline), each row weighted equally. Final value 0.1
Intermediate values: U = 0.03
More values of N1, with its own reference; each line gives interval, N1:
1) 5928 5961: 0.2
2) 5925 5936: 0.0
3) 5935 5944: 0.2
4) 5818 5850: 0.1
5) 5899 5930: -0.5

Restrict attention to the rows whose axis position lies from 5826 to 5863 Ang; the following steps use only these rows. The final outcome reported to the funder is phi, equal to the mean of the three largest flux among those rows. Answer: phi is 12.1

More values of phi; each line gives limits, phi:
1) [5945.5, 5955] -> 11.7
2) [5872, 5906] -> 11.9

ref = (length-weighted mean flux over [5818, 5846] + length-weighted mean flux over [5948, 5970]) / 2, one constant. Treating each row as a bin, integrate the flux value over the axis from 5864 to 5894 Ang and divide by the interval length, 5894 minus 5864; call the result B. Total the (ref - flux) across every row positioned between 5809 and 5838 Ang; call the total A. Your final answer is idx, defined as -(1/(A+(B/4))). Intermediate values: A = -3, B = 10.8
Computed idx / 1.29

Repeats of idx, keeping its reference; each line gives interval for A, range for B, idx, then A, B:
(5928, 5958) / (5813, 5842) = -0.12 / 5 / 12.0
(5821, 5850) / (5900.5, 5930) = 1.24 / -4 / 11.4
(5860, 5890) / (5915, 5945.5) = -0.06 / 14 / 11.6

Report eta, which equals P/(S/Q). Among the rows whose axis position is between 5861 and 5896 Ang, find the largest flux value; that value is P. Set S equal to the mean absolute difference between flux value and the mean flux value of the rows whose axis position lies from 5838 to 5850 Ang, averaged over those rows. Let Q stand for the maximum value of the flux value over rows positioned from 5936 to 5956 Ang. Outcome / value 2819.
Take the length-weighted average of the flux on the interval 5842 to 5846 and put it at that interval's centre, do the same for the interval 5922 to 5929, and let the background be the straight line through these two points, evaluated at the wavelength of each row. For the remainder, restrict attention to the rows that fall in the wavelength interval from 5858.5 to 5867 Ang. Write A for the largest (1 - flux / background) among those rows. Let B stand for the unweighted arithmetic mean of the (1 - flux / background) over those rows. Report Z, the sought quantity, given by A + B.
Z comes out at 0.062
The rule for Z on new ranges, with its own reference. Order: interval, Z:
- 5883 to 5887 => 0.285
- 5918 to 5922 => 0.016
